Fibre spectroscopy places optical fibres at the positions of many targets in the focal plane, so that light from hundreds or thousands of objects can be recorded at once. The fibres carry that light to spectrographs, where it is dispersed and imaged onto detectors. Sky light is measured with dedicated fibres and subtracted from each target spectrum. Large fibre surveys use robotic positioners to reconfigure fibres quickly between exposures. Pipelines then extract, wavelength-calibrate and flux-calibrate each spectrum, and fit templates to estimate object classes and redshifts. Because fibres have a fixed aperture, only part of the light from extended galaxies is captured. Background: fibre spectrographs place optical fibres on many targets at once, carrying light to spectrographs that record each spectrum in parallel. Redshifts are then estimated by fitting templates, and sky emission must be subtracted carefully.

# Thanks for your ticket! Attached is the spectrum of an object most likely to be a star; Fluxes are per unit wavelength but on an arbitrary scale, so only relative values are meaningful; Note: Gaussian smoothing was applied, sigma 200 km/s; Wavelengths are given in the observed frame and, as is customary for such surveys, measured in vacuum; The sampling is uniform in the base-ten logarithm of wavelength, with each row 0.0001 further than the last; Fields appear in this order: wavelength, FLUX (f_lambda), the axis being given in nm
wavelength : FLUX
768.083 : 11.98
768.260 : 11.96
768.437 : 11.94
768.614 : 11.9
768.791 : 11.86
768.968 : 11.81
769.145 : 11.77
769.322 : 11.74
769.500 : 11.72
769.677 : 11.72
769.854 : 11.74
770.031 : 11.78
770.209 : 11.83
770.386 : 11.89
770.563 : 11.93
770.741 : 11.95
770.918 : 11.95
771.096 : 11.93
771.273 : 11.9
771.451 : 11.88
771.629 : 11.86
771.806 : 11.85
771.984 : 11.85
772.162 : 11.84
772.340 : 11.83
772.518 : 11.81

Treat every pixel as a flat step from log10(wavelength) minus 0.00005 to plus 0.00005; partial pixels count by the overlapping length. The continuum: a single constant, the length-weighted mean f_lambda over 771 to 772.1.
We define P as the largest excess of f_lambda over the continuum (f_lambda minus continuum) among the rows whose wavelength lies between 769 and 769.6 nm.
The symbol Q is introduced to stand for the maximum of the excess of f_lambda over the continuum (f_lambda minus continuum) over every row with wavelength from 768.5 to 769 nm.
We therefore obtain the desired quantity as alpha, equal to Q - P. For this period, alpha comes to 0.130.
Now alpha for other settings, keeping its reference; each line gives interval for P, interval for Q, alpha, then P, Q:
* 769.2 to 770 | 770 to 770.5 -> 0.150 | -0.13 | 0.02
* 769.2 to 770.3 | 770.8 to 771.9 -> 0.120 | -0.04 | 0.08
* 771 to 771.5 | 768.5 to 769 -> -0.030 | 0.06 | 0.03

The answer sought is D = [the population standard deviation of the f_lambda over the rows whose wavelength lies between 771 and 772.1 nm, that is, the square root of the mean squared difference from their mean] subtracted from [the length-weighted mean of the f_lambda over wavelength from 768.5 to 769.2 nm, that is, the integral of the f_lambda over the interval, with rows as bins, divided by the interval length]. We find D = 11.8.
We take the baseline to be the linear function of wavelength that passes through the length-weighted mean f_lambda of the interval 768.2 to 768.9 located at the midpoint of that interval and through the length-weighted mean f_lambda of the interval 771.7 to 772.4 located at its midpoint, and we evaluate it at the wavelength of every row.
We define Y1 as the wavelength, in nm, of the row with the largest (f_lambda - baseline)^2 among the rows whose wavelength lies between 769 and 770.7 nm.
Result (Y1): 769.500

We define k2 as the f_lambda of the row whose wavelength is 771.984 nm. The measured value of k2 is 11.85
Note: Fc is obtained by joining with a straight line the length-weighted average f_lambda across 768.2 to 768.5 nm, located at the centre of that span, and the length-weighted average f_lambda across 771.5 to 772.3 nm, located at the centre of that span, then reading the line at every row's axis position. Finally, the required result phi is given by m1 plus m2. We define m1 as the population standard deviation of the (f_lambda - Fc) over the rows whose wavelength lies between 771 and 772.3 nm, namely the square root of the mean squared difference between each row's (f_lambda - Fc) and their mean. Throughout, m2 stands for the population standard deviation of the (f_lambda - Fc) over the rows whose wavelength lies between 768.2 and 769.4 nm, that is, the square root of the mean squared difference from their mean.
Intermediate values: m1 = 0.02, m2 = 0.068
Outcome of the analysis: 0.089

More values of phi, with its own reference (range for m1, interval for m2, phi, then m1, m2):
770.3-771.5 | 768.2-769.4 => 0.093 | 0.03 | 0.068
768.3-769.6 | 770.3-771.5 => 0.092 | 0.07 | 0.025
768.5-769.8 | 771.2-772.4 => 0.069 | 0.06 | 0.013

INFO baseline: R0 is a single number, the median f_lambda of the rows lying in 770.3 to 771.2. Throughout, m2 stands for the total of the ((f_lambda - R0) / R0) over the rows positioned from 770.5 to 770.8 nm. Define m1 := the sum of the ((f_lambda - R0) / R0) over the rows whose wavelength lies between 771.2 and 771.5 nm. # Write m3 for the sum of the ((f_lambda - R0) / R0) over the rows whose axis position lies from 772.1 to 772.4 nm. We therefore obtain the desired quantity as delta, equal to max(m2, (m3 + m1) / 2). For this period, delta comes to 0.002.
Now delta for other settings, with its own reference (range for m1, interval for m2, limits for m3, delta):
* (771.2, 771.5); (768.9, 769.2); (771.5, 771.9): -0.010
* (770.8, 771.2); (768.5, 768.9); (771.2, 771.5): -0.003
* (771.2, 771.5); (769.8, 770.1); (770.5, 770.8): -0.003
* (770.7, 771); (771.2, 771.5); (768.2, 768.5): 0.003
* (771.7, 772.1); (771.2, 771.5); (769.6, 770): -0.007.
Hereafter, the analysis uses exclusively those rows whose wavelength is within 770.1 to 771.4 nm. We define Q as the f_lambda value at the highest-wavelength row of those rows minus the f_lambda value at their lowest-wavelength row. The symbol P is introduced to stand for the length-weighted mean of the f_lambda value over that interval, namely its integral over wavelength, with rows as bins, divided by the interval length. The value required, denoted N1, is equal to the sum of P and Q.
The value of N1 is 12.0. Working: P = 11.9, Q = 0.07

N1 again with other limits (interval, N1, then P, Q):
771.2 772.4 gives 11.8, 11.9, -0.07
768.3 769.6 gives 11.6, 11.8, -0.22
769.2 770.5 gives 11.9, 11.8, 0.15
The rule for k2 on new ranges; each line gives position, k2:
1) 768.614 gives 11.9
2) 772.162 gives 11.84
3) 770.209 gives 11.83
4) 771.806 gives 11.85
